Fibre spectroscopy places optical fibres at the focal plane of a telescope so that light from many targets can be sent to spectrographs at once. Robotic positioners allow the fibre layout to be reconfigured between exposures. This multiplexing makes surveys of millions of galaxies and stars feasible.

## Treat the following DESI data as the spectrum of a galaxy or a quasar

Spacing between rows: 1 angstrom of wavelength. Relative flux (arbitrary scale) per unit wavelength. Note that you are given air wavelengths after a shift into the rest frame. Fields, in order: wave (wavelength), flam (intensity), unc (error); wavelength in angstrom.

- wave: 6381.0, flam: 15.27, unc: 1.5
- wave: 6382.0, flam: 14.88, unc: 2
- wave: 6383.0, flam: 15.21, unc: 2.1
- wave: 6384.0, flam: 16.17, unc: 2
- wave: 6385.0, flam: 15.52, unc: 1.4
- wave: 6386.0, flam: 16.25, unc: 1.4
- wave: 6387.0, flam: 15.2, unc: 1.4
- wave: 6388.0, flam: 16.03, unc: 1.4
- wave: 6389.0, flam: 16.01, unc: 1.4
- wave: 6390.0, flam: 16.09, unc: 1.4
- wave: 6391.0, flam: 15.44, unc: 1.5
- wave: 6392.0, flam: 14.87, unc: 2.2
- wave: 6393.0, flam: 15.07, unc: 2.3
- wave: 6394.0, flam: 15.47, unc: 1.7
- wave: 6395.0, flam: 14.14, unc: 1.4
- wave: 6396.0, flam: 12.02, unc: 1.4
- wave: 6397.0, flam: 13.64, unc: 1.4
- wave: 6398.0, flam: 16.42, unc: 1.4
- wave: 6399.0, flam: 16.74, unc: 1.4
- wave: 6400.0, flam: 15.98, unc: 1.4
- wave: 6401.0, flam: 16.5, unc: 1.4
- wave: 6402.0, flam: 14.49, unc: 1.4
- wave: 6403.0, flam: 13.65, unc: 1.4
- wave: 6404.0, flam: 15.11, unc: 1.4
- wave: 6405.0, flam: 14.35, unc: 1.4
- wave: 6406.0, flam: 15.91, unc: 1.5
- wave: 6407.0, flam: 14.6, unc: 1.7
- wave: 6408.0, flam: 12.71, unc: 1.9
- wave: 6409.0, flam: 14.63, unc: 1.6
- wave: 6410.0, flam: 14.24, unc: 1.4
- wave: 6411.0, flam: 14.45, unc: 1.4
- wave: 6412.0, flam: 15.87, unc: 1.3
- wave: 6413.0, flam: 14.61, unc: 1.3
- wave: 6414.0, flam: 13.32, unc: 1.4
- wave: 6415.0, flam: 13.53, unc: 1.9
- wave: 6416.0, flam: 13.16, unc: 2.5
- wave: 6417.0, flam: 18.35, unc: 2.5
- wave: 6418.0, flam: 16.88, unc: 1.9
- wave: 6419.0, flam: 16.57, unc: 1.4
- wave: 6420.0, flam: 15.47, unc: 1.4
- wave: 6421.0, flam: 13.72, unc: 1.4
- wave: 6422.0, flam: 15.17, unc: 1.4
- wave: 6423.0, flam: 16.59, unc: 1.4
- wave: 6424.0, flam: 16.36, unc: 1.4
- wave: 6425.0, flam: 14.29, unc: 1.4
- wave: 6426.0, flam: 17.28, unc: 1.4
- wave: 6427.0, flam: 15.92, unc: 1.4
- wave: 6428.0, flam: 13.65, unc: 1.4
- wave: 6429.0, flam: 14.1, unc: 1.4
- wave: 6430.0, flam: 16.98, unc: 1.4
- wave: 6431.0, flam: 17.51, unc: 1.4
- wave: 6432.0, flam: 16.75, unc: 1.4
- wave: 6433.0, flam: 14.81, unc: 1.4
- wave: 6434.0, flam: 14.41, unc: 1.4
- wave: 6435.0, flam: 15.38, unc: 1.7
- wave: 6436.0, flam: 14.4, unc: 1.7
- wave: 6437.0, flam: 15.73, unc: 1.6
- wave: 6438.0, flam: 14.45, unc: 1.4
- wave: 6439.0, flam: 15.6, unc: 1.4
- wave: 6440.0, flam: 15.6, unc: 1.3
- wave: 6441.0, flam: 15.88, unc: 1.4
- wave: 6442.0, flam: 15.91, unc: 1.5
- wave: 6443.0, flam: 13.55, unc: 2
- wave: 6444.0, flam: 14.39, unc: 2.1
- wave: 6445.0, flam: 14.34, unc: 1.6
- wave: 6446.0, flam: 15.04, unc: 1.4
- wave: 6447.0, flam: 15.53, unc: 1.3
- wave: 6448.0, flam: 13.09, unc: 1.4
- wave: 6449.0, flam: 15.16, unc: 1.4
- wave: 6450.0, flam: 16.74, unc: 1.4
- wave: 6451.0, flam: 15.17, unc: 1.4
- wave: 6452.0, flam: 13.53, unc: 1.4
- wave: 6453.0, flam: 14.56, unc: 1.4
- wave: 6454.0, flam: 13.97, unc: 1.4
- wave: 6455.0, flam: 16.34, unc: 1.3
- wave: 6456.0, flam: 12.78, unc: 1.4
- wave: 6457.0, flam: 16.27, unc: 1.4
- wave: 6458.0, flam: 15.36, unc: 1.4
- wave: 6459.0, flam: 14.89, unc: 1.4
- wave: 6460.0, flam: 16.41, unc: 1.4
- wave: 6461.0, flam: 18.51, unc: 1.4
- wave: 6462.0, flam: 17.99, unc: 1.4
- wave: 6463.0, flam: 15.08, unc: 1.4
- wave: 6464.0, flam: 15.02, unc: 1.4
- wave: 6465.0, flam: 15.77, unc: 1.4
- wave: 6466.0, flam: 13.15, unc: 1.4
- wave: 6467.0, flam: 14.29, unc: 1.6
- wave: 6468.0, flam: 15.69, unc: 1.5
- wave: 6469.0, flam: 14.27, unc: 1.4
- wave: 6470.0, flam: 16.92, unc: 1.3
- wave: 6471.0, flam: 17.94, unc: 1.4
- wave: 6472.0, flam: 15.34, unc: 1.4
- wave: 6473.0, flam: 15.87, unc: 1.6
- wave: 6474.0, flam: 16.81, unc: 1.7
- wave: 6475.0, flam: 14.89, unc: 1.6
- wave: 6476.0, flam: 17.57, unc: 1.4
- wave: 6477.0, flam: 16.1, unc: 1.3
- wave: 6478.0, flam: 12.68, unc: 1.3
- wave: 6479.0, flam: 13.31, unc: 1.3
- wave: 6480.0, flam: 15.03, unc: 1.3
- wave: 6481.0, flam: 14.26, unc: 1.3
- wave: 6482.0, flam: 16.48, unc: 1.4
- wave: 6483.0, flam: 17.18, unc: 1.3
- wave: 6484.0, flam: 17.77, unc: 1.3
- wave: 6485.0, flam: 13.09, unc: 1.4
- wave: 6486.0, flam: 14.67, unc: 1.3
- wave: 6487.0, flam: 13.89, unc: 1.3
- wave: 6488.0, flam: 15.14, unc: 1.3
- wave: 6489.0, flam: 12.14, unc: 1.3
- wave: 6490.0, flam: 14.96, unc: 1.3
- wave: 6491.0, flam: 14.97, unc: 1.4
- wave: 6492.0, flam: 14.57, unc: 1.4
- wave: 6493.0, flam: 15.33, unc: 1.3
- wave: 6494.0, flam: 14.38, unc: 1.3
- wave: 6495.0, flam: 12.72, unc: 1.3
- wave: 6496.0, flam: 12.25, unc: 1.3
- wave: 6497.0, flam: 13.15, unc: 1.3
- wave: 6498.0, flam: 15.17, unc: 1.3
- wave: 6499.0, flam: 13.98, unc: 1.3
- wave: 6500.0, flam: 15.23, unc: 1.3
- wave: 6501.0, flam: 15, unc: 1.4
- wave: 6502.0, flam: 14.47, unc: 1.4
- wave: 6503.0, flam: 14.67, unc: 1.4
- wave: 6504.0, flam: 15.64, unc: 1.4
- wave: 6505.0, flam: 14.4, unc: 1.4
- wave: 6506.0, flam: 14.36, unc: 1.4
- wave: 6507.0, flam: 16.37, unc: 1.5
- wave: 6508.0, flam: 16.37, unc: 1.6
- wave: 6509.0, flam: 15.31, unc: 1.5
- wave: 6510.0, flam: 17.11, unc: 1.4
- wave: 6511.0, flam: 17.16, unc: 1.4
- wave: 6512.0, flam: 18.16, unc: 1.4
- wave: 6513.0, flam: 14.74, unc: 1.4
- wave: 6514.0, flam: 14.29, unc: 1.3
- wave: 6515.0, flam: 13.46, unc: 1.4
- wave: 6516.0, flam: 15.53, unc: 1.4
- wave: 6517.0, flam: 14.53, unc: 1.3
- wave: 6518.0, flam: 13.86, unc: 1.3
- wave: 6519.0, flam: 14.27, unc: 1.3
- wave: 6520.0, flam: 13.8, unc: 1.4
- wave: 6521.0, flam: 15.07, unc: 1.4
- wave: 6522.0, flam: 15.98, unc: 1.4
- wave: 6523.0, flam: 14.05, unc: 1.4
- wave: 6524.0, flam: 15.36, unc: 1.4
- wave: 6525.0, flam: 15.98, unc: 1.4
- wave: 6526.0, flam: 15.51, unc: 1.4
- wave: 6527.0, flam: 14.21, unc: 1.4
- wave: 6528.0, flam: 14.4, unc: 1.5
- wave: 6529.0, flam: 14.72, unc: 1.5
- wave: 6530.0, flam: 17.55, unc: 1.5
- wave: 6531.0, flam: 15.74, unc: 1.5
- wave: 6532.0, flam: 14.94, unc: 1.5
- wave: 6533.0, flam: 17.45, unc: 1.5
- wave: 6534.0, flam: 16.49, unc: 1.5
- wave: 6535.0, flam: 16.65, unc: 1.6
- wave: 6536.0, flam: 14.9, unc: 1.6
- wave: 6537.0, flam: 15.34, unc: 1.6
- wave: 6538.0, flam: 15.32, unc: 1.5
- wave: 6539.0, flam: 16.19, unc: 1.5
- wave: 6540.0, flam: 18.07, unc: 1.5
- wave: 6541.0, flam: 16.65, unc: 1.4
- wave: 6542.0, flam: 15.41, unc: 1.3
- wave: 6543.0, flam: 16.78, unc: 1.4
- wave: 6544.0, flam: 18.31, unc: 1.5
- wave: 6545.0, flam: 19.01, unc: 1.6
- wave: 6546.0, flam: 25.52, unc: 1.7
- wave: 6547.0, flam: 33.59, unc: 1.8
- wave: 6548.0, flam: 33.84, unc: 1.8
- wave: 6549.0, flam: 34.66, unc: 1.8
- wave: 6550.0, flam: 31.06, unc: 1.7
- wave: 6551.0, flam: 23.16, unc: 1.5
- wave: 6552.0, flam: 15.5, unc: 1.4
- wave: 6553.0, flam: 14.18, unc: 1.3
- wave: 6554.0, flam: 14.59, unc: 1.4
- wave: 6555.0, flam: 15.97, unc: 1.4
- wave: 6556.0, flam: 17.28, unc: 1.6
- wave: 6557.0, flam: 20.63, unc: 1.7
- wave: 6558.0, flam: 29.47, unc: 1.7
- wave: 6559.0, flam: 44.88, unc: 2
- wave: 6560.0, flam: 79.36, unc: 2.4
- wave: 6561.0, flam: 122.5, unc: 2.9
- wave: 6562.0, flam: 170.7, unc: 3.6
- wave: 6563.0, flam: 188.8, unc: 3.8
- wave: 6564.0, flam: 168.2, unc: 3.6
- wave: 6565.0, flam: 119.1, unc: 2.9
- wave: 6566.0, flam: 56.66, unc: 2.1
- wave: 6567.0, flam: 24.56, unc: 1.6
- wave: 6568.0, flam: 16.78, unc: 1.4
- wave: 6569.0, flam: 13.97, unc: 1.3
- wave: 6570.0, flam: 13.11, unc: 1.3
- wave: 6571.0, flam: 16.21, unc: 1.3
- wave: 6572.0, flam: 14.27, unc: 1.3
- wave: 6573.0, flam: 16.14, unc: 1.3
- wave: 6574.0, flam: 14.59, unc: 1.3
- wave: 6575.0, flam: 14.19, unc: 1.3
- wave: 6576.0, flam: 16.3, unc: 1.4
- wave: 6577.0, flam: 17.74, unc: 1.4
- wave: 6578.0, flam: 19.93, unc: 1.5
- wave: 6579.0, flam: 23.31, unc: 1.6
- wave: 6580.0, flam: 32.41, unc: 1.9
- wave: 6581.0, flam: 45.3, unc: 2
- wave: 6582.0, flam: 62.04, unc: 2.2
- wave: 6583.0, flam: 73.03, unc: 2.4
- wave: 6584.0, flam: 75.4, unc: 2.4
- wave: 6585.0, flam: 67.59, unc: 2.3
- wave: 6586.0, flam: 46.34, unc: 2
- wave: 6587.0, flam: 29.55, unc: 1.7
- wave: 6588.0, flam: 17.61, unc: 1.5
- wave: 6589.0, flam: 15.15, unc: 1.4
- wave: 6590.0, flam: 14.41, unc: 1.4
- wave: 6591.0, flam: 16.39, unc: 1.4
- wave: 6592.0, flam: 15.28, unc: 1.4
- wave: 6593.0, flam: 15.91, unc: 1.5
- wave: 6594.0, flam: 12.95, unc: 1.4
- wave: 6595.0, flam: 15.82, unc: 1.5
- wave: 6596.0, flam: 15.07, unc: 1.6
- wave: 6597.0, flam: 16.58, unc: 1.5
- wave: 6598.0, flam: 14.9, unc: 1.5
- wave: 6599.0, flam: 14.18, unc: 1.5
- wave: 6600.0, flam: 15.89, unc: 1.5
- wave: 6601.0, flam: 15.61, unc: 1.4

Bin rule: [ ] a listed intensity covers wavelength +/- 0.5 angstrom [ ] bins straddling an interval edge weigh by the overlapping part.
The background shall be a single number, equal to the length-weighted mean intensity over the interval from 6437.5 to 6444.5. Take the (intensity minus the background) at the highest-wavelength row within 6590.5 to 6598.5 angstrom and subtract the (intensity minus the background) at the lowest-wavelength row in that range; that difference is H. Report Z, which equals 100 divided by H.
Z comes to -67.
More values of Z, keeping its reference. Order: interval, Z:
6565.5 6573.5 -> -2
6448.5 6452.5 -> -61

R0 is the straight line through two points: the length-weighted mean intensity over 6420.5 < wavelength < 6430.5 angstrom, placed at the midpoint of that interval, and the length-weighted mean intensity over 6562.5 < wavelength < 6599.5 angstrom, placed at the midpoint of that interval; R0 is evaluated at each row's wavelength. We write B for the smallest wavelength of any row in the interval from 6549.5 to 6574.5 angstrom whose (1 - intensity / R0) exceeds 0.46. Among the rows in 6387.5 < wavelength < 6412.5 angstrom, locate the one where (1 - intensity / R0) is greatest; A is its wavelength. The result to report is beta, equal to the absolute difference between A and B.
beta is 144 angstrom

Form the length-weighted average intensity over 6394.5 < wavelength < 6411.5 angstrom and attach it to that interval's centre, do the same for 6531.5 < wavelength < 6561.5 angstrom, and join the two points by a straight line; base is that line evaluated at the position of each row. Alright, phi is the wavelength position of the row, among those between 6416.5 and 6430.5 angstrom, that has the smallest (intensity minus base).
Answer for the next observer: 6428.0 angstrom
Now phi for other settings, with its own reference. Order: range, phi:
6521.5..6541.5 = 6536.0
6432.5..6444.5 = 6443.0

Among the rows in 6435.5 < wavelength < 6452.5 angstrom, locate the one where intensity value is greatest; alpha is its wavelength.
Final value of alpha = 6450.0 angstrom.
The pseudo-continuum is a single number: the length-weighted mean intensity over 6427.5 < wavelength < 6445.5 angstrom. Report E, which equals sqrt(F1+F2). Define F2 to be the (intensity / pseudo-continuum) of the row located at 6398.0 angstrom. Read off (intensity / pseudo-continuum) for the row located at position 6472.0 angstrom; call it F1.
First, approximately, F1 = 1.01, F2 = 1.08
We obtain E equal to 1.45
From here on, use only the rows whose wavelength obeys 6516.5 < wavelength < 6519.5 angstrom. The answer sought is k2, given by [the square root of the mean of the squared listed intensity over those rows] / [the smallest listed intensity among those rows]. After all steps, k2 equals 1.03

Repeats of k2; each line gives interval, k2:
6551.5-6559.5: 1.68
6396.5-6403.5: 1.13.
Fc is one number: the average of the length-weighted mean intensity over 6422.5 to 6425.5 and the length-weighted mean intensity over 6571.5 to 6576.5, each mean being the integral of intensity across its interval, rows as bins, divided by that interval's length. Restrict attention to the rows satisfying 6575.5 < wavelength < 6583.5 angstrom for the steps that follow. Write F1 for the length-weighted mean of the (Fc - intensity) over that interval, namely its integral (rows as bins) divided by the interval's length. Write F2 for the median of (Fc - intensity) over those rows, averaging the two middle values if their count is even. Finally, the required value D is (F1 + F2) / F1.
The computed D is 1.6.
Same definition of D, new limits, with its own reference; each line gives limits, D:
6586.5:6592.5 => 1.2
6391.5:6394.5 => 2.2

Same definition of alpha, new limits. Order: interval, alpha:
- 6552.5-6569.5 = 6563.0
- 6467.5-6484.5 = 6471.0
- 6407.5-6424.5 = 6417.0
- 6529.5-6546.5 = 6546.0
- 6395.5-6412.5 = 6399.0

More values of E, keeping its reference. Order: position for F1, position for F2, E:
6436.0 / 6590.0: 1.38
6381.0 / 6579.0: 1.59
